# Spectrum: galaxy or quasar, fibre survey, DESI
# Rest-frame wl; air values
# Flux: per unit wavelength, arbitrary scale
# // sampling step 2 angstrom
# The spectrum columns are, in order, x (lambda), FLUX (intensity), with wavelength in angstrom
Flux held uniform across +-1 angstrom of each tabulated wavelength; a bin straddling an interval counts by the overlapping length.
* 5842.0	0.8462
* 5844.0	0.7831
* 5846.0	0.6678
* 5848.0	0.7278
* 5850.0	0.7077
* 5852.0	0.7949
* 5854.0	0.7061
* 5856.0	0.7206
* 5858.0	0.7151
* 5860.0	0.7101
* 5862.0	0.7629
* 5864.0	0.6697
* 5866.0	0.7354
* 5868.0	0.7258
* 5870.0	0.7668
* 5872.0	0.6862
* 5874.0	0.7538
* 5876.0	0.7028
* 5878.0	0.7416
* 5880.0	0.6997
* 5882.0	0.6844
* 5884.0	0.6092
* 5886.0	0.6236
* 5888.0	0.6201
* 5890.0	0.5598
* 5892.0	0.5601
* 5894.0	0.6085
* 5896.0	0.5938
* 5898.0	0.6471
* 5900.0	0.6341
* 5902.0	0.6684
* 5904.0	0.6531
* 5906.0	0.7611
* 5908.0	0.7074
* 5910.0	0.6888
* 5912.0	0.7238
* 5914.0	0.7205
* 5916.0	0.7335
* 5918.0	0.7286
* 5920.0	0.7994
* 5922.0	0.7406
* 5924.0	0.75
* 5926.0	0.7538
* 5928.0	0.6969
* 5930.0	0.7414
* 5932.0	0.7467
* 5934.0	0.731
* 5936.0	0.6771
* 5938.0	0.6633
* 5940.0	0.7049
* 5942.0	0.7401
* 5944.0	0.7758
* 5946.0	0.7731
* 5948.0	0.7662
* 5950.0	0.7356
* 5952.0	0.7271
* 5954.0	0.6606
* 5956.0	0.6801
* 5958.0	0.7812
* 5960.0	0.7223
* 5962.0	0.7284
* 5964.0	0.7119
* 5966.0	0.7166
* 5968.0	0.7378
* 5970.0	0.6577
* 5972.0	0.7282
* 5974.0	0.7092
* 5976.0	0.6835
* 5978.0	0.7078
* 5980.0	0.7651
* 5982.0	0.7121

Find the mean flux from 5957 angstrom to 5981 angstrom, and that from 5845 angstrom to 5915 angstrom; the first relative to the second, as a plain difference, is 0.033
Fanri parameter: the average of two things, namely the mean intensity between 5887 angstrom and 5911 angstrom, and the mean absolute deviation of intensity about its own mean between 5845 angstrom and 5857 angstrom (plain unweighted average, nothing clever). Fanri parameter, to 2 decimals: 0.33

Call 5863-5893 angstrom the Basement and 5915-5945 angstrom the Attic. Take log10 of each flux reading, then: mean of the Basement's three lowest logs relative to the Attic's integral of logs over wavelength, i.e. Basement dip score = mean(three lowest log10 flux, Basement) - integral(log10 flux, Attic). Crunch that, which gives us 3.84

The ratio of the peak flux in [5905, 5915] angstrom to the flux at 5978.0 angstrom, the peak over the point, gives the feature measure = 1.08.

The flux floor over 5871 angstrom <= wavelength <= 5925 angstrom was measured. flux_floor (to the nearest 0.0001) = 0.5598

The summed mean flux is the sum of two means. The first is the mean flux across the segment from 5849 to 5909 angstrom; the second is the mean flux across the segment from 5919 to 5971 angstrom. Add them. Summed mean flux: 1.412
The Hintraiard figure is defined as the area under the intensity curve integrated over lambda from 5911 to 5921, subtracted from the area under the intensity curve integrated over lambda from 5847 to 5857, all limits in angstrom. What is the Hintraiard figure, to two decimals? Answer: -0.10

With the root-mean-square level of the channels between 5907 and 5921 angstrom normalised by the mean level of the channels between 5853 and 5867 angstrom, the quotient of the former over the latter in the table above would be 1.02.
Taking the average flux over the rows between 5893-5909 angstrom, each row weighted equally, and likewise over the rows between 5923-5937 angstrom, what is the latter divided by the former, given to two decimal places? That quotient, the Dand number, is 1.10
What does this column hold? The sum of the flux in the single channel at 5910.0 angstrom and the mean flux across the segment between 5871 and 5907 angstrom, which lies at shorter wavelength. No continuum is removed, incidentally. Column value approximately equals 1.34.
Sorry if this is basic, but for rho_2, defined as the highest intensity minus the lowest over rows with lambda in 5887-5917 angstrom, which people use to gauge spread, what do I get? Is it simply 0.20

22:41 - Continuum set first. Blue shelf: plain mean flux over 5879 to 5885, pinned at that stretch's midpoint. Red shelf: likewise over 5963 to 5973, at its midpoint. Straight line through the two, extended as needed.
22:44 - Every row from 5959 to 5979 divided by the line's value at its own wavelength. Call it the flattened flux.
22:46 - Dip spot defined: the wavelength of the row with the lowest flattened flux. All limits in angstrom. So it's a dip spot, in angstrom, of 5970.0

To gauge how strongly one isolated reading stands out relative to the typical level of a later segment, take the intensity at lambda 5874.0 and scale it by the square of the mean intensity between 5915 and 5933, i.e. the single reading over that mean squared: 1.36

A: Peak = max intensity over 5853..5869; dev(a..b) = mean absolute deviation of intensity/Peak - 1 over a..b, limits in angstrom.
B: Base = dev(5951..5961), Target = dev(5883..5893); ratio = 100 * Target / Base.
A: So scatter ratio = 79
